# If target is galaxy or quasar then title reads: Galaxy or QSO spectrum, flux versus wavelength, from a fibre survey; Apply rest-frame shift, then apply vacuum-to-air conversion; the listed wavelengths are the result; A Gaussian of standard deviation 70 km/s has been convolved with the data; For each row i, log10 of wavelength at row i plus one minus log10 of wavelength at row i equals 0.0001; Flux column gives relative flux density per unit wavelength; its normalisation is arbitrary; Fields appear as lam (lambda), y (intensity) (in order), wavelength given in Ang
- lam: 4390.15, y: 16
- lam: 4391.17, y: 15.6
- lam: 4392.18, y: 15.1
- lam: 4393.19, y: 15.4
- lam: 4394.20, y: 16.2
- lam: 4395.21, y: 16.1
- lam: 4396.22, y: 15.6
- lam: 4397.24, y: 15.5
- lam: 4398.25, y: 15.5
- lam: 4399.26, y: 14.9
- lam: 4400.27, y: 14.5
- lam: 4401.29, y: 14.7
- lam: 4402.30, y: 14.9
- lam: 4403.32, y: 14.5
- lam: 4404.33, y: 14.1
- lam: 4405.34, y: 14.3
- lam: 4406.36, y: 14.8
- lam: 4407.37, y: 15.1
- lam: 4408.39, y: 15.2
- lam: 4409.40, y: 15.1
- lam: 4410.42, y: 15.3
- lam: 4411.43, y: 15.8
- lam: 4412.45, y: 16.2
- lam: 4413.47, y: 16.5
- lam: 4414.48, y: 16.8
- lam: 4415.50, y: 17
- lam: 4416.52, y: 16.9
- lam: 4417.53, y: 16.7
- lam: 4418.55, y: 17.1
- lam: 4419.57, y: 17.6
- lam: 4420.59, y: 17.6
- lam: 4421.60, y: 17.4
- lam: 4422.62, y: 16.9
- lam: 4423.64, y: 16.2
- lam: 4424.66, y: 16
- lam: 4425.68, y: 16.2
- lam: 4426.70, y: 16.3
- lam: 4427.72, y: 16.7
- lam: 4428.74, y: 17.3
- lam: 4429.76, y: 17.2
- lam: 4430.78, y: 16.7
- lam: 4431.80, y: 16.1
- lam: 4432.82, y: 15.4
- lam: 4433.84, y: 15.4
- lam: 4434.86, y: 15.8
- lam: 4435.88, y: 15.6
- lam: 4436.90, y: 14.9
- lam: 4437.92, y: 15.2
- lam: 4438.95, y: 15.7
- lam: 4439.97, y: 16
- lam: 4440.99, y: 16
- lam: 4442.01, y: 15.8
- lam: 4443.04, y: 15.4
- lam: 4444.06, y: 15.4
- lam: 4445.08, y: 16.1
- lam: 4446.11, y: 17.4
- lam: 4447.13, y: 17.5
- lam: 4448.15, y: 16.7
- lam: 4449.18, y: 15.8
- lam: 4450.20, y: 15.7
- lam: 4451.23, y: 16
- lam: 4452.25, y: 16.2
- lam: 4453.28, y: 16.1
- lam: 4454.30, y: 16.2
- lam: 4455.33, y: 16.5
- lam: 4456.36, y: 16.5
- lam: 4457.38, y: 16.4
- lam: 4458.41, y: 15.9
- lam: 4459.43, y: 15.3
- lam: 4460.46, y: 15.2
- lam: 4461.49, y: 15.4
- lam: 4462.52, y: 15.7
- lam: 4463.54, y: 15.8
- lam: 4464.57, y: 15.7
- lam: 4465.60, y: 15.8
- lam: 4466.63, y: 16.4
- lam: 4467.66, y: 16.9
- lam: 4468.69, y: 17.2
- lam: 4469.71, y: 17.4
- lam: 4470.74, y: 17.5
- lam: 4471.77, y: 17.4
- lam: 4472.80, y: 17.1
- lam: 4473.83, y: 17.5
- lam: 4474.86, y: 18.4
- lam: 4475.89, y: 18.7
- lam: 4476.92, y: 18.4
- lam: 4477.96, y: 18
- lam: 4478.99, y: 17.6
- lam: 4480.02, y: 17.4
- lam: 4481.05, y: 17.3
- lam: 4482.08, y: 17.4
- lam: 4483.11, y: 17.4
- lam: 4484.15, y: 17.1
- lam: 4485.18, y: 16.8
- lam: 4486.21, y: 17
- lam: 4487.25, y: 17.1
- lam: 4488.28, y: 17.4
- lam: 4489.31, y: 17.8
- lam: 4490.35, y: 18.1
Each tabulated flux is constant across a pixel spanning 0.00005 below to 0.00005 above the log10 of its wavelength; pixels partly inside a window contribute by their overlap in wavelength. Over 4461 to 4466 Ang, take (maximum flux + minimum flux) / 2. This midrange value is 15.6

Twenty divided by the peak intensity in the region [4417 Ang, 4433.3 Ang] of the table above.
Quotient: 1.14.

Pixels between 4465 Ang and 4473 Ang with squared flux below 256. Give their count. 1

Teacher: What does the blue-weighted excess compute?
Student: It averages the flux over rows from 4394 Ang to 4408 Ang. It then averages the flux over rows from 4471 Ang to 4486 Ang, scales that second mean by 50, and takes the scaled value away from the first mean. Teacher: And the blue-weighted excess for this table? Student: -865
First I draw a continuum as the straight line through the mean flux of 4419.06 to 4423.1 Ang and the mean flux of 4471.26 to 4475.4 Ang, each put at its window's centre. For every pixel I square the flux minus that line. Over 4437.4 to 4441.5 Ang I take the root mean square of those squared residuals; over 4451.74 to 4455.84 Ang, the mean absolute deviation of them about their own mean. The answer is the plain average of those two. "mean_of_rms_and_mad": 1.8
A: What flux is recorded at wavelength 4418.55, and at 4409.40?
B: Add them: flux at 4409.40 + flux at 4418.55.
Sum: 32.2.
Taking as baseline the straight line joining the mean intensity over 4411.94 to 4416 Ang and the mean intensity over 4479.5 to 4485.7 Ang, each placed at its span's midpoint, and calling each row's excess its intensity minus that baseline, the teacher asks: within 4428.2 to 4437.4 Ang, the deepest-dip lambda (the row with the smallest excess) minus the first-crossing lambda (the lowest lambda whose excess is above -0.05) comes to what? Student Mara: 8.2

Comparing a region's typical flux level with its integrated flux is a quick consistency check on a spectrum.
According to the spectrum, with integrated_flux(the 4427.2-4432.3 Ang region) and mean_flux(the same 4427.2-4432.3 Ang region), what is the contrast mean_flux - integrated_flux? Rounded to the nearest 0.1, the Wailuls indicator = -68.9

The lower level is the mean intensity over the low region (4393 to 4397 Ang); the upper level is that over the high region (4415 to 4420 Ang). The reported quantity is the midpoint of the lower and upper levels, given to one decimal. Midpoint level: 16.4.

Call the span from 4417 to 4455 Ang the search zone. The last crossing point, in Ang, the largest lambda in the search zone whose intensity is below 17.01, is 4454.30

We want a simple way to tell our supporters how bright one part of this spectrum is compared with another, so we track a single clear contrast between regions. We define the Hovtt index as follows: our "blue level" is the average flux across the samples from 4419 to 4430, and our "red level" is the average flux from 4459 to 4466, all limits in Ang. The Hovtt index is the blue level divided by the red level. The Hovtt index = 1.08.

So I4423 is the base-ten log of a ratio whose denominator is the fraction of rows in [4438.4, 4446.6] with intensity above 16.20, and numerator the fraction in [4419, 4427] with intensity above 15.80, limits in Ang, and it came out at 0.90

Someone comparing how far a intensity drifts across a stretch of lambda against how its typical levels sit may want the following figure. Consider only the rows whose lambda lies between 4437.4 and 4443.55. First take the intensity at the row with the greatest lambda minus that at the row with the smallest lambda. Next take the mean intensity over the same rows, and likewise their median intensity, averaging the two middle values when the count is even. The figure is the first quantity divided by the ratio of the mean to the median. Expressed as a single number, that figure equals 0.2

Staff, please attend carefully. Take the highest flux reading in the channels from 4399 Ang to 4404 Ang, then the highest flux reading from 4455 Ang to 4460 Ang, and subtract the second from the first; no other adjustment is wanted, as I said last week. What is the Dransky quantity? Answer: -1.6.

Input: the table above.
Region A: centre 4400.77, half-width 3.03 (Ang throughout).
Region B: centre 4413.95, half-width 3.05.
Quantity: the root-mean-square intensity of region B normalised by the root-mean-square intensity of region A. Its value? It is 1.11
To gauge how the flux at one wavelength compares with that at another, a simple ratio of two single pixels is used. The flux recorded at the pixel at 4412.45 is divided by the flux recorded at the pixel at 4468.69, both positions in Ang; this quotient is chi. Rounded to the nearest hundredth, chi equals 0.94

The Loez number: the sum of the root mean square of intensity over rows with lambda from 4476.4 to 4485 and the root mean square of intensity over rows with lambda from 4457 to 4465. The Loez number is 33.3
